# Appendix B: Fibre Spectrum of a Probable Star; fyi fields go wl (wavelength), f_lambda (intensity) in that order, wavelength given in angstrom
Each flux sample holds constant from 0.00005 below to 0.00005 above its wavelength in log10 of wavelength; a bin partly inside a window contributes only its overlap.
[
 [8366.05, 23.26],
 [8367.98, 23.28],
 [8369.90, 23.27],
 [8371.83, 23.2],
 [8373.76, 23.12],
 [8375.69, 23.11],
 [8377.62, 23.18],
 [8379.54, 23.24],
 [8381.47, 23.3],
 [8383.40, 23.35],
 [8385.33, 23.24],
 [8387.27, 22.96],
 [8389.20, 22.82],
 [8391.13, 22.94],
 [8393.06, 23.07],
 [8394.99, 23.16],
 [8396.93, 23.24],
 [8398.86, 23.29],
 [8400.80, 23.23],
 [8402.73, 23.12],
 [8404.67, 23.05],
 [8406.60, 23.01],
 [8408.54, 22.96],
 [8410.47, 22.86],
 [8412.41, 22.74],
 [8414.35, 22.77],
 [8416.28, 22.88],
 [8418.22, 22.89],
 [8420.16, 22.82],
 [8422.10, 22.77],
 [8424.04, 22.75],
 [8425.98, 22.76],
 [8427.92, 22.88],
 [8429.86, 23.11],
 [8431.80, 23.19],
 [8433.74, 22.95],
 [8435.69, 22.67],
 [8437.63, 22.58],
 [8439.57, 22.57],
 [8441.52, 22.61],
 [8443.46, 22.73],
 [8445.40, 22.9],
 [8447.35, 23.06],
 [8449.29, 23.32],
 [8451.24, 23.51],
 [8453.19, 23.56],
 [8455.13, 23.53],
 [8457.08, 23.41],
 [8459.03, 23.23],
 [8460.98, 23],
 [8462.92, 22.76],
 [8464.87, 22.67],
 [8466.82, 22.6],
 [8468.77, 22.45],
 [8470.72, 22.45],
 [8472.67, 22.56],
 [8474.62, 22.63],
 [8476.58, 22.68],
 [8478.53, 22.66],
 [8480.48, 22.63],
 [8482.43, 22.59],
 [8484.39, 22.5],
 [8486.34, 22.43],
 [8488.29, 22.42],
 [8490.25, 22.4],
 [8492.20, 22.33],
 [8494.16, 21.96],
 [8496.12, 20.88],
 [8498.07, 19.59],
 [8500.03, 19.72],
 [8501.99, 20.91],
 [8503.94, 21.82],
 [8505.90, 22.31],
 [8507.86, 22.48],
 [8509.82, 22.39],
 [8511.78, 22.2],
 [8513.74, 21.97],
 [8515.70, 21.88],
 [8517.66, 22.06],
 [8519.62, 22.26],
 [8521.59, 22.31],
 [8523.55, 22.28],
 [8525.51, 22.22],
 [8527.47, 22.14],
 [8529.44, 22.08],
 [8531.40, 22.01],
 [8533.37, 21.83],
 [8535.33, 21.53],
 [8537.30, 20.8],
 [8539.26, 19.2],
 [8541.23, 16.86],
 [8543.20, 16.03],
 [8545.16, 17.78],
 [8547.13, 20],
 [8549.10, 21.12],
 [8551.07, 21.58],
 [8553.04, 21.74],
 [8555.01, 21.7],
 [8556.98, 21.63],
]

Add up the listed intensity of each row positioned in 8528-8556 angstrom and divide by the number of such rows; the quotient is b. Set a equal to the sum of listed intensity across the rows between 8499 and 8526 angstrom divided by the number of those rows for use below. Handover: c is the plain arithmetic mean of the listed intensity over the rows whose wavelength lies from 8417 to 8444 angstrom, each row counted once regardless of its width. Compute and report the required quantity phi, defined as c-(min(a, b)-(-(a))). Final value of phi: -19.4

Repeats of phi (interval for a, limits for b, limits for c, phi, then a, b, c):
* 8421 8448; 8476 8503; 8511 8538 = -22.7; 22.8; 21.8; 21.97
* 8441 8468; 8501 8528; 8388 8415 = -22.1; 23.1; 22.1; 23.02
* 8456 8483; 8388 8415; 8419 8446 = -22.7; 22.7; 23.0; 22.81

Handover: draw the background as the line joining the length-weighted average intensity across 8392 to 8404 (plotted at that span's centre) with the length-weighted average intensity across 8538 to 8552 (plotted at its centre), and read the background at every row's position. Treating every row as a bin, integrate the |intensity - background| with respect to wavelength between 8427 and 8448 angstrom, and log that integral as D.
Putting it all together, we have 17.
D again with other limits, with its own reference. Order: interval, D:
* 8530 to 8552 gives 44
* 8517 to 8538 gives 53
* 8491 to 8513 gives 34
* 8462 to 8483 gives 33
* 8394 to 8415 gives 2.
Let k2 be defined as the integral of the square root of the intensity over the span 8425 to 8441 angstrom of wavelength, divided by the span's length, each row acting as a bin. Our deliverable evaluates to 4.78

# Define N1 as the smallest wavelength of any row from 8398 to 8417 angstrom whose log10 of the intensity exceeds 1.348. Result 8398.86 angstrom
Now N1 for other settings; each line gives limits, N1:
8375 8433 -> 8375.69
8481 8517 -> 8482.43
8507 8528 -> 8507.86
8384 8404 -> 8385.33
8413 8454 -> 8414.35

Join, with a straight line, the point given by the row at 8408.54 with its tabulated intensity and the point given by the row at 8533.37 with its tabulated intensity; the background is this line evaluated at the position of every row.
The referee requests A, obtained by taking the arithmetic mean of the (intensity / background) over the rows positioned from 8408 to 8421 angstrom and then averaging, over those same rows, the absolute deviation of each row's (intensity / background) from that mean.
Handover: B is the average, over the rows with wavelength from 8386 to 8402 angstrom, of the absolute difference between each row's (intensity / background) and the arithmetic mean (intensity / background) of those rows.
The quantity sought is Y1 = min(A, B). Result 0.003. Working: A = 0.003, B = 0.008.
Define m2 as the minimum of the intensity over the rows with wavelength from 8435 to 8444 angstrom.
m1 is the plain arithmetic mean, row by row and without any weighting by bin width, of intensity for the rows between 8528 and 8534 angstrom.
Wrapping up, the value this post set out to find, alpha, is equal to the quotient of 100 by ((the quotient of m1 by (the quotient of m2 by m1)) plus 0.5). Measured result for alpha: 4.57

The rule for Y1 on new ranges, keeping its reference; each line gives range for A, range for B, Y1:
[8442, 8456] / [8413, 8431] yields 0.004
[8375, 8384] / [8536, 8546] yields 0.004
